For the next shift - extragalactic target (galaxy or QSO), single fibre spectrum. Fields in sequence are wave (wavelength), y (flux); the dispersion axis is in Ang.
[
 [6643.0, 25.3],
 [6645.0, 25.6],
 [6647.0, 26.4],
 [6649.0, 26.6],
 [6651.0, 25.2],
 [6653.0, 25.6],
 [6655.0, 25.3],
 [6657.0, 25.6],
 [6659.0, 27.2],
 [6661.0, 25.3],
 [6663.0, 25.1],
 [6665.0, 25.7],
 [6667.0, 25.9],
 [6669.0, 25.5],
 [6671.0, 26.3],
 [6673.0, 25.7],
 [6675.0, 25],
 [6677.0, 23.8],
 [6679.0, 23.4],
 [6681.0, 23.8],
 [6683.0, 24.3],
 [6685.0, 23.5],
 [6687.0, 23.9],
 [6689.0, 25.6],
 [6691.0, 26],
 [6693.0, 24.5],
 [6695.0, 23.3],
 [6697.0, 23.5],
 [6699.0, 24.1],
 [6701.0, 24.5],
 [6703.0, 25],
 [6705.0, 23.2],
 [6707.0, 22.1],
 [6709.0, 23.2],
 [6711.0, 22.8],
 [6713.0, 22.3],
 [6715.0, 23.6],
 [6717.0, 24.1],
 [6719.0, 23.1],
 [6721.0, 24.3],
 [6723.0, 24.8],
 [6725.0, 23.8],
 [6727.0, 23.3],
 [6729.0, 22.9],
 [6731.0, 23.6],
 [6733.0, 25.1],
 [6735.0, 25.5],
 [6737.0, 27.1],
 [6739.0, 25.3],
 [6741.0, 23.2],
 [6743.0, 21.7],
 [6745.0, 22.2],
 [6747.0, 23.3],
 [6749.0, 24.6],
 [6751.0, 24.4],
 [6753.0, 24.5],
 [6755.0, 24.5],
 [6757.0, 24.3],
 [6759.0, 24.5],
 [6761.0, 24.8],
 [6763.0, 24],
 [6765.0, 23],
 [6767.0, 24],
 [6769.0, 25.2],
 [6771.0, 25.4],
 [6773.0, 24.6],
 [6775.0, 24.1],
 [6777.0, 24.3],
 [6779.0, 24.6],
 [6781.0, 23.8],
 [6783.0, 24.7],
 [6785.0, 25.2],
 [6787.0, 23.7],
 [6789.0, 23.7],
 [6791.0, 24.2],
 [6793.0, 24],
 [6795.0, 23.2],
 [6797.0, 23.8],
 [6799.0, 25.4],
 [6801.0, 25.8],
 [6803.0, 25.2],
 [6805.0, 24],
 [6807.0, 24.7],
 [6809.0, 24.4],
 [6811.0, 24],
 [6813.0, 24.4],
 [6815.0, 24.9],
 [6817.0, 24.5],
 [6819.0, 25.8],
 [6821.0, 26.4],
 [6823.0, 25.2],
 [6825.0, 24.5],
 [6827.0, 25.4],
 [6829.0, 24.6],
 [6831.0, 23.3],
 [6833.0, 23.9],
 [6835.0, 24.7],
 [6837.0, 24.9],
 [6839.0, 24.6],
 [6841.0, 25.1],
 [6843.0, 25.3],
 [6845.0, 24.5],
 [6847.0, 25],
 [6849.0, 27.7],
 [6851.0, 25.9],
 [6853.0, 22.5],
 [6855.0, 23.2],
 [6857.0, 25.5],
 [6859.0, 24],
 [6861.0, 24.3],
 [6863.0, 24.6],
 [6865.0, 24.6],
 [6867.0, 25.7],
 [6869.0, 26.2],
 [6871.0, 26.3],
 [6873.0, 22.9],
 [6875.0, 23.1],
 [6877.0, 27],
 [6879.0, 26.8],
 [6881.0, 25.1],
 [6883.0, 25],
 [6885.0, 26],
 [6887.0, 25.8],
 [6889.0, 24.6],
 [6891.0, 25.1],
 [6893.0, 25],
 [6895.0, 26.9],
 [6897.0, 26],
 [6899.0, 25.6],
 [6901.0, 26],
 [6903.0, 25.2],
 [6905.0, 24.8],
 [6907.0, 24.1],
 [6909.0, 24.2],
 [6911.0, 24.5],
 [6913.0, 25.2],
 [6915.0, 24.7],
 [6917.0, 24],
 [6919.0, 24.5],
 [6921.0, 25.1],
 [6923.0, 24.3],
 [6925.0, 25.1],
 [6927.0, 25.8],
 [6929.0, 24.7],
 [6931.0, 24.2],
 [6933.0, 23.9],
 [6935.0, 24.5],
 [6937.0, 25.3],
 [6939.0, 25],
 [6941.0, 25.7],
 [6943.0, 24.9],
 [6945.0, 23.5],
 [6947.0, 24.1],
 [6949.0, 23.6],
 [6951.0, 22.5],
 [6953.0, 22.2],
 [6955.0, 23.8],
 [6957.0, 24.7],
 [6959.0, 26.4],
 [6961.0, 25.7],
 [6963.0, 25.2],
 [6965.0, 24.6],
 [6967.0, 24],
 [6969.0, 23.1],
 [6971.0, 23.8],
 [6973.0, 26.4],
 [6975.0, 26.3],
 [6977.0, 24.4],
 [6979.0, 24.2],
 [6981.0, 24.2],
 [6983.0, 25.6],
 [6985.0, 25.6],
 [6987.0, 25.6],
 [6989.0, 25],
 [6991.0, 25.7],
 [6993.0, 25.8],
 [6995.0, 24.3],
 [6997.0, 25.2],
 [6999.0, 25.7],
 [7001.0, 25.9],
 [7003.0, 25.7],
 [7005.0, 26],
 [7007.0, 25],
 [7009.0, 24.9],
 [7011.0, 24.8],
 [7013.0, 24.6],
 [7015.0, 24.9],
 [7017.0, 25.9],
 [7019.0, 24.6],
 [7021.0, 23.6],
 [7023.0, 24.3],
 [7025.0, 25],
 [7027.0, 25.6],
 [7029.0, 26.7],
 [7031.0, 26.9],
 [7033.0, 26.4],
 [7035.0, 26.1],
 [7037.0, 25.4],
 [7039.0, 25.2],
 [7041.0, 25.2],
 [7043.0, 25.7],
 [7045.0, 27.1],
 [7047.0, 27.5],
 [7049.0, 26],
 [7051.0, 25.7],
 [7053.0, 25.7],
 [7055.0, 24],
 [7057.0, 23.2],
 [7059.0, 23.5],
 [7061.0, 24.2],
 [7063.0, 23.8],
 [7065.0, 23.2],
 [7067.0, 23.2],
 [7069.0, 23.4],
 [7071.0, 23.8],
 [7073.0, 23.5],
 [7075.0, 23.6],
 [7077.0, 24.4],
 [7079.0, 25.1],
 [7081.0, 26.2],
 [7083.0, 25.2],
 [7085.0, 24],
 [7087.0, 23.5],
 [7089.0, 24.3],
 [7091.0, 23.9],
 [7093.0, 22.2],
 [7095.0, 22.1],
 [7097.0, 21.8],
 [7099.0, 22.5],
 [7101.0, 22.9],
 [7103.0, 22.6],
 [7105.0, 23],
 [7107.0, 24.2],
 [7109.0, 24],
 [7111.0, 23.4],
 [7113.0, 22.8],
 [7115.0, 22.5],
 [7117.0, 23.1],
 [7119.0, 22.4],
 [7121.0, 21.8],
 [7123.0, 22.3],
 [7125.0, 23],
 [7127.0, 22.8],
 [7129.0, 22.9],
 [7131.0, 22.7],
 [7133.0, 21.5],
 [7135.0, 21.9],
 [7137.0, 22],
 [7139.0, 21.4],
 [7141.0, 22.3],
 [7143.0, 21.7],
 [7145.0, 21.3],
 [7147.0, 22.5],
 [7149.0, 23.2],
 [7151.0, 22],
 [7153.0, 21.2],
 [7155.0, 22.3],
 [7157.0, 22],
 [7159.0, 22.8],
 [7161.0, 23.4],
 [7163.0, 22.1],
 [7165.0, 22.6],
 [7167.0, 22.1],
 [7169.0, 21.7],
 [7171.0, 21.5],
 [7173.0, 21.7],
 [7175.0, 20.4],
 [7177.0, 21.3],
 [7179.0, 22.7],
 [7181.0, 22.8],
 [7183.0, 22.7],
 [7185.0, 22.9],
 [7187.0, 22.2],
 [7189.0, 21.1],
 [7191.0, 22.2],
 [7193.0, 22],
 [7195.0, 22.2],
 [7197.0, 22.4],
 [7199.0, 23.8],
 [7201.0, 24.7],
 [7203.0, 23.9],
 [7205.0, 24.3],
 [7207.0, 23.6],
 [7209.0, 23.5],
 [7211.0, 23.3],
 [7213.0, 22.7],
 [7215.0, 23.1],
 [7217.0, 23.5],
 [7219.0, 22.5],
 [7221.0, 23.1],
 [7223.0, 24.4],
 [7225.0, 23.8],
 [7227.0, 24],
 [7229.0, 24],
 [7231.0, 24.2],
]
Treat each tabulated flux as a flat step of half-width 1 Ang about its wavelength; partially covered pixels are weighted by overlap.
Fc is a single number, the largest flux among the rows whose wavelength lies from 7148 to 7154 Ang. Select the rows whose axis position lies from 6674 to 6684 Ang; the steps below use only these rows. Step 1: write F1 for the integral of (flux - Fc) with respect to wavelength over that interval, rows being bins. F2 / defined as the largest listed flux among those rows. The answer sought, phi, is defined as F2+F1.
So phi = 34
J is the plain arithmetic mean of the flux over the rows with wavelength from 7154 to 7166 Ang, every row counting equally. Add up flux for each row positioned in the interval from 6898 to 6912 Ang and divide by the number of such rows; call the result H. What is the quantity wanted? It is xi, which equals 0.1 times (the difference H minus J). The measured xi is 0.24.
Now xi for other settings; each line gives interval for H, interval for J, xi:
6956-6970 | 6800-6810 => 0.00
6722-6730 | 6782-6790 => -0.06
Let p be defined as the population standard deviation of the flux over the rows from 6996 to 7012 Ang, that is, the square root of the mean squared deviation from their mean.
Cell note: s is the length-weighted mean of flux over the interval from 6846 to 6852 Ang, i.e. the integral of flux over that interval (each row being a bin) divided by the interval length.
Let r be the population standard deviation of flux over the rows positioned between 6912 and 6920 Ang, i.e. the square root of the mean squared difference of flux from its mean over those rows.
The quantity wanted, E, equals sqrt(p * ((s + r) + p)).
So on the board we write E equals 3.5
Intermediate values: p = 0.45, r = 0.4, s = 26.2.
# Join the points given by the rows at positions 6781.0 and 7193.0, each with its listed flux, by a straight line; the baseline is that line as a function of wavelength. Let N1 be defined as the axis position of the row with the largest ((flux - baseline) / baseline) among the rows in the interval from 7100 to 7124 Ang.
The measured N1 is 7107.0 Ang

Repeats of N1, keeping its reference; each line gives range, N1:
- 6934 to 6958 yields 6941.0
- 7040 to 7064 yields 7047.0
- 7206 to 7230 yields 7223.0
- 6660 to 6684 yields 6671.0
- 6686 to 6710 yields 6691.0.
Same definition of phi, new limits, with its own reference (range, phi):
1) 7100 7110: 26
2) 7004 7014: 45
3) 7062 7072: 27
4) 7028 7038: 58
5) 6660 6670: 49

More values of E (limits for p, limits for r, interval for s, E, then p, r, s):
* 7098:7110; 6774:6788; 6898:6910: 4.2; 0.66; 0.5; 25.0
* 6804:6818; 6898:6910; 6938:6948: 2.8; 0.31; 0.7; 24.6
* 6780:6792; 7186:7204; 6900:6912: 3.9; 0.56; 1.1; 24.8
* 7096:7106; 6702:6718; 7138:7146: 3.1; 0.42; 0.9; 21.7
